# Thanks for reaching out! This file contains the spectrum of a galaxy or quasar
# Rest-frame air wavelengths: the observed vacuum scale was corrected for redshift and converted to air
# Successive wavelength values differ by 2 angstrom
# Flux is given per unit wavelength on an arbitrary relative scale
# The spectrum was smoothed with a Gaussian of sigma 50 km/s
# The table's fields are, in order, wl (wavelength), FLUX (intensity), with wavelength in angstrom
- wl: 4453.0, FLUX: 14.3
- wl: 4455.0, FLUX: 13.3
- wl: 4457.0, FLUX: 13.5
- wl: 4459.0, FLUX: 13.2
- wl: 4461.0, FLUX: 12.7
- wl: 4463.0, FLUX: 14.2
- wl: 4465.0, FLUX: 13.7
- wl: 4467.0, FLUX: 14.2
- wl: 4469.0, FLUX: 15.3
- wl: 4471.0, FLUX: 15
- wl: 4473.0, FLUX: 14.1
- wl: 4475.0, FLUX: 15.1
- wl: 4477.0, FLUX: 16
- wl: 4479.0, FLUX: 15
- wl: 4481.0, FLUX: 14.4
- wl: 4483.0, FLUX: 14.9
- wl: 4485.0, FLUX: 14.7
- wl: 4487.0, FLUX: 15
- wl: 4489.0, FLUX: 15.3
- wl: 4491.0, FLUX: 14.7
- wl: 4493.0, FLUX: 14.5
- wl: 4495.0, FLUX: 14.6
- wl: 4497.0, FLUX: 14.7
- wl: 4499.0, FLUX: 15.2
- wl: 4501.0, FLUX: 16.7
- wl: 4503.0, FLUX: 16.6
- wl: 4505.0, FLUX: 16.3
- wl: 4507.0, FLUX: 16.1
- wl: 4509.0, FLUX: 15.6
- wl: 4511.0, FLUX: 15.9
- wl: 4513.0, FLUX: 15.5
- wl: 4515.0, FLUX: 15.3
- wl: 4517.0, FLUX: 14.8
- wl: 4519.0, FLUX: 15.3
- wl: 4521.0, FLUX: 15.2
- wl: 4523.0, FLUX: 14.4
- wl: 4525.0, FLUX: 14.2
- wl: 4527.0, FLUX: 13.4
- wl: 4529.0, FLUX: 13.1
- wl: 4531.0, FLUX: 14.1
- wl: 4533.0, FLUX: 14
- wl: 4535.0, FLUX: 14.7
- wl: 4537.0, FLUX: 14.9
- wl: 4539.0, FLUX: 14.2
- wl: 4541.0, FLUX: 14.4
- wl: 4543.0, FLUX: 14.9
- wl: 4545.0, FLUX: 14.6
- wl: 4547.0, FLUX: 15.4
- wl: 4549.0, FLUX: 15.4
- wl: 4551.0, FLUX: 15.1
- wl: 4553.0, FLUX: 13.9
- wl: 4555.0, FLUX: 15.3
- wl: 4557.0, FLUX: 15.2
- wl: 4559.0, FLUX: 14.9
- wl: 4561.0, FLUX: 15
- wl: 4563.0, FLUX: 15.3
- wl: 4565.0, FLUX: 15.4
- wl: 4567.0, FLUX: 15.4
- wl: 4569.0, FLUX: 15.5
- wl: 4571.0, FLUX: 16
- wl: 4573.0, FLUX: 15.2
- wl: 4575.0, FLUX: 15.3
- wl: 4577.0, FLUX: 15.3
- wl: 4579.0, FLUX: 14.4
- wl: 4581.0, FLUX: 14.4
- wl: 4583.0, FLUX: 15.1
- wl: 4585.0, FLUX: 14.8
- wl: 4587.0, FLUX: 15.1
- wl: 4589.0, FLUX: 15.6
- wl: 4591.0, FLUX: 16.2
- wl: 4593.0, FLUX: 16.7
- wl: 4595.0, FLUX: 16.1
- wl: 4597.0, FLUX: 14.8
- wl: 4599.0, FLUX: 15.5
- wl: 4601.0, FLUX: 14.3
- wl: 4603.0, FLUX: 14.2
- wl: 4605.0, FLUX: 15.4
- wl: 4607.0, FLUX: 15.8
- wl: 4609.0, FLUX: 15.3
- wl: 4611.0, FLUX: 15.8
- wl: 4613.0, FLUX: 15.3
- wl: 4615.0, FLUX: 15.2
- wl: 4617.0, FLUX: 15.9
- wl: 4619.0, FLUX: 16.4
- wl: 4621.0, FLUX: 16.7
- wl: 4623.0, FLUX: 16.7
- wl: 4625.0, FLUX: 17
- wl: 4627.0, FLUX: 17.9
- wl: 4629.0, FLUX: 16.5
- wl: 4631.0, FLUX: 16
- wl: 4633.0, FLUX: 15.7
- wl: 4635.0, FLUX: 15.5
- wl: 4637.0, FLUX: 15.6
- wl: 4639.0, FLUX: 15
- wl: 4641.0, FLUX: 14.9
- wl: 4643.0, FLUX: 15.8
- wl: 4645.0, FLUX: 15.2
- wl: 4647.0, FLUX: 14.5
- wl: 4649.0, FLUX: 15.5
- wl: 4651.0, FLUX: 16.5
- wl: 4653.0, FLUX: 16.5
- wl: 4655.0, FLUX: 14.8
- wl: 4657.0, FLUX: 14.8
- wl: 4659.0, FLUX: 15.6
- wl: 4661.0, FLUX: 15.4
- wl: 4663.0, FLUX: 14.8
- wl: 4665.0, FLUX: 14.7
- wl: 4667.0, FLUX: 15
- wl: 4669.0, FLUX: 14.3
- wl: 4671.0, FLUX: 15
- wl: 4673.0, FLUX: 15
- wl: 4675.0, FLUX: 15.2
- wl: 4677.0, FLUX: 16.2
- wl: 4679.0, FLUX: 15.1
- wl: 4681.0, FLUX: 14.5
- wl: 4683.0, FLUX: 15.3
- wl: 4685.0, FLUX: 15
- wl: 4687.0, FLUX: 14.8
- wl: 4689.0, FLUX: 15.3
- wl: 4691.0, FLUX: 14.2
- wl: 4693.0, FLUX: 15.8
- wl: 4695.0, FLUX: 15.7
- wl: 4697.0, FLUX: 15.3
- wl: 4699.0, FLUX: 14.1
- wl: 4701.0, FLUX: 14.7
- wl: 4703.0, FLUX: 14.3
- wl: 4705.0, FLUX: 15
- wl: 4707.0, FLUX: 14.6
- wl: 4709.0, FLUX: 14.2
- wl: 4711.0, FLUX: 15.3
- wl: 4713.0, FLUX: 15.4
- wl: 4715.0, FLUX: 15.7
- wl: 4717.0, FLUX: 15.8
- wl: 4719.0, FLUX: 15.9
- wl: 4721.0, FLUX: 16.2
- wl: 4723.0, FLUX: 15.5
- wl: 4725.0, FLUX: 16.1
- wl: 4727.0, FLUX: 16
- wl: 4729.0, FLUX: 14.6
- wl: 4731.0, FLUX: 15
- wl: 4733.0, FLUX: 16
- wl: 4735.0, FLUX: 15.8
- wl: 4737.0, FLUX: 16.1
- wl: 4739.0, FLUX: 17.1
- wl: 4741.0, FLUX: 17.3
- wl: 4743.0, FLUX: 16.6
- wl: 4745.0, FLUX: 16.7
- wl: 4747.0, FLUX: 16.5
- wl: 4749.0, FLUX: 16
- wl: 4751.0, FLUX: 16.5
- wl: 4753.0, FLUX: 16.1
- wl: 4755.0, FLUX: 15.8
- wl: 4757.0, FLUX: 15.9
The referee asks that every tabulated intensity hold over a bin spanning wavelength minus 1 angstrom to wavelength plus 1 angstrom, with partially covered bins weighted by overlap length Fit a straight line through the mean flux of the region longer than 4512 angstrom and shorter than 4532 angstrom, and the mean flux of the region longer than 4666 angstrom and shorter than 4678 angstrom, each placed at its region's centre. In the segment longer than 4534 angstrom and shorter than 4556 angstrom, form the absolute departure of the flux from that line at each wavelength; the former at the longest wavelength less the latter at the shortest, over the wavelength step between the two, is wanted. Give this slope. 0.03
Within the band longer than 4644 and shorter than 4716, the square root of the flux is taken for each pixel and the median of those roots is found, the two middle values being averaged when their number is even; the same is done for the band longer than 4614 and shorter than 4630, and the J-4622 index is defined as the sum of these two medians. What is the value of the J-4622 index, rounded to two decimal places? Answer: 7.95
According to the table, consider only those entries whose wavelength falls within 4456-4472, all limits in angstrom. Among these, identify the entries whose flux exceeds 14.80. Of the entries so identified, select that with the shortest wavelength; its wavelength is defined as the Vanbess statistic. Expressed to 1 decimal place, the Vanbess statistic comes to 4469.0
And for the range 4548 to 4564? 4549.0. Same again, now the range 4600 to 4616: 4605.0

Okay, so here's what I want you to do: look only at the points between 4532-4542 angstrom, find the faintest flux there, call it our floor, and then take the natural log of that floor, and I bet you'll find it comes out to 2.64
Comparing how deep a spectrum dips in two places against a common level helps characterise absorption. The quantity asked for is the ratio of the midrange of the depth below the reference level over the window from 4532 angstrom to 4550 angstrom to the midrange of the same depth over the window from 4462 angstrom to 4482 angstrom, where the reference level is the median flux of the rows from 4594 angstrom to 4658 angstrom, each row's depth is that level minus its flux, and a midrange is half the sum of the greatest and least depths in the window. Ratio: 1.2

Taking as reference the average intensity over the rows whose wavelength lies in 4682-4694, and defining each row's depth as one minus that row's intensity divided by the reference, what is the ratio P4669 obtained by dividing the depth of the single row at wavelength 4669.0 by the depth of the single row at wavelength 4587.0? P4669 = -23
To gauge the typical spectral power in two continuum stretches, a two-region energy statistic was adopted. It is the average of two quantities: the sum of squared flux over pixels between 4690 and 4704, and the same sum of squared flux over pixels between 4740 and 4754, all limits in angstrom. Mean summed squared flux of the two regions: 1732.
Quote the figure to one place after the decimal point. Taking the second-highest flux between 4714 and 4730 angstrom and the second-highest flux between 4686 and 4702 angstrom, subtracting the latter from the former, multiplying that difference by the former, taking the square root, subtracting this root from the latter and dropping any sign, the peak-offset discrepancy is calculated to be 13.2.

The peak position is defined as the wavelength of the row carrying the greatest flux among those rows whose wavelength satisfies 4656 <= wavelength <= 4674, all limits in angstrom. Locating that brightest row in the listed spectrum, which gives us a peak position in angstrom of 4659.0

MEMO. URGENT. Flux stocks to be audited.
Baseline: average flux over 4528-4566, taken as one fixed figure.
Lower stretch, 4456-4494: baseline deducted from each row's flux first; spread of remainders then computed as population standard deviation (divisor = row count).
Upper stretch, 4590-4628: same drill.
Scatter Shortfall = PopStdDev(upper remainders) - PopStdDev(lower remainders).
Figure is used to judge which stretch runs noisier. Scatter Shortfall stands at 0.12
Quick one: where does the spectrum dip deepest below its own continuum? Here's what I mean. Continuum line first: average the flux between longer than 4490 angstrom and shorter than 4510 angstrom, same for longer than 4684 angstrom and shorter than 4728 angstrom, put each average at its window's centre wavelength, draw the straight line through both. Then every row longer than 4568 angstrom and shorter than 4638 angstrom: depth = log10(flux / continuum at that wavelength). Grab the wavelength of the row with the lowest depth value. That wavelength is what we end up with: 4603.0 angstrom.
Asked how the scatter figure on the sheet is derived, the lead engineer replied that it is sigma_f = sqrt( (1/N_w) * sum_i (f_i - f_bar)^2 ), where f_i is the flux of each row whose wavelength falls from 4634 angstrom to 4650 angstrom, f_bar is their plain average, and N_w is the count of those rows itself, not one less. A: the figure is 0.40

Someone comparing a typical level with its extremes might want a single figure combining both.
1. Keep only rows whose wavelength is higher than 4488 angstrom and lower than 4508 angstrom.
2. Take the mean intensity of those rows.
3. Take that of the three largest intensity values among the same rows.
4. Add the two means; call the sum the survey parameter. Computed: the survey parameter 32.0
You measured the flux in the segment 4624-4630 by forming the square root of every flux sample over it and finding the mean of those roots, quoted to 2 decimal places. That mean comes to 4.14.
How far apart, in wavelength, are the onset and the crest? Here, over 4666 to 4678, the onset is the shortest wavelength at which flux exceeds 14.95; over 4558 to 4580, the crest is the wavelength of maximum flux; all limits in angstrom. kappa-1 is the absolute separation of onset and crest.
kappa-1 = 96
